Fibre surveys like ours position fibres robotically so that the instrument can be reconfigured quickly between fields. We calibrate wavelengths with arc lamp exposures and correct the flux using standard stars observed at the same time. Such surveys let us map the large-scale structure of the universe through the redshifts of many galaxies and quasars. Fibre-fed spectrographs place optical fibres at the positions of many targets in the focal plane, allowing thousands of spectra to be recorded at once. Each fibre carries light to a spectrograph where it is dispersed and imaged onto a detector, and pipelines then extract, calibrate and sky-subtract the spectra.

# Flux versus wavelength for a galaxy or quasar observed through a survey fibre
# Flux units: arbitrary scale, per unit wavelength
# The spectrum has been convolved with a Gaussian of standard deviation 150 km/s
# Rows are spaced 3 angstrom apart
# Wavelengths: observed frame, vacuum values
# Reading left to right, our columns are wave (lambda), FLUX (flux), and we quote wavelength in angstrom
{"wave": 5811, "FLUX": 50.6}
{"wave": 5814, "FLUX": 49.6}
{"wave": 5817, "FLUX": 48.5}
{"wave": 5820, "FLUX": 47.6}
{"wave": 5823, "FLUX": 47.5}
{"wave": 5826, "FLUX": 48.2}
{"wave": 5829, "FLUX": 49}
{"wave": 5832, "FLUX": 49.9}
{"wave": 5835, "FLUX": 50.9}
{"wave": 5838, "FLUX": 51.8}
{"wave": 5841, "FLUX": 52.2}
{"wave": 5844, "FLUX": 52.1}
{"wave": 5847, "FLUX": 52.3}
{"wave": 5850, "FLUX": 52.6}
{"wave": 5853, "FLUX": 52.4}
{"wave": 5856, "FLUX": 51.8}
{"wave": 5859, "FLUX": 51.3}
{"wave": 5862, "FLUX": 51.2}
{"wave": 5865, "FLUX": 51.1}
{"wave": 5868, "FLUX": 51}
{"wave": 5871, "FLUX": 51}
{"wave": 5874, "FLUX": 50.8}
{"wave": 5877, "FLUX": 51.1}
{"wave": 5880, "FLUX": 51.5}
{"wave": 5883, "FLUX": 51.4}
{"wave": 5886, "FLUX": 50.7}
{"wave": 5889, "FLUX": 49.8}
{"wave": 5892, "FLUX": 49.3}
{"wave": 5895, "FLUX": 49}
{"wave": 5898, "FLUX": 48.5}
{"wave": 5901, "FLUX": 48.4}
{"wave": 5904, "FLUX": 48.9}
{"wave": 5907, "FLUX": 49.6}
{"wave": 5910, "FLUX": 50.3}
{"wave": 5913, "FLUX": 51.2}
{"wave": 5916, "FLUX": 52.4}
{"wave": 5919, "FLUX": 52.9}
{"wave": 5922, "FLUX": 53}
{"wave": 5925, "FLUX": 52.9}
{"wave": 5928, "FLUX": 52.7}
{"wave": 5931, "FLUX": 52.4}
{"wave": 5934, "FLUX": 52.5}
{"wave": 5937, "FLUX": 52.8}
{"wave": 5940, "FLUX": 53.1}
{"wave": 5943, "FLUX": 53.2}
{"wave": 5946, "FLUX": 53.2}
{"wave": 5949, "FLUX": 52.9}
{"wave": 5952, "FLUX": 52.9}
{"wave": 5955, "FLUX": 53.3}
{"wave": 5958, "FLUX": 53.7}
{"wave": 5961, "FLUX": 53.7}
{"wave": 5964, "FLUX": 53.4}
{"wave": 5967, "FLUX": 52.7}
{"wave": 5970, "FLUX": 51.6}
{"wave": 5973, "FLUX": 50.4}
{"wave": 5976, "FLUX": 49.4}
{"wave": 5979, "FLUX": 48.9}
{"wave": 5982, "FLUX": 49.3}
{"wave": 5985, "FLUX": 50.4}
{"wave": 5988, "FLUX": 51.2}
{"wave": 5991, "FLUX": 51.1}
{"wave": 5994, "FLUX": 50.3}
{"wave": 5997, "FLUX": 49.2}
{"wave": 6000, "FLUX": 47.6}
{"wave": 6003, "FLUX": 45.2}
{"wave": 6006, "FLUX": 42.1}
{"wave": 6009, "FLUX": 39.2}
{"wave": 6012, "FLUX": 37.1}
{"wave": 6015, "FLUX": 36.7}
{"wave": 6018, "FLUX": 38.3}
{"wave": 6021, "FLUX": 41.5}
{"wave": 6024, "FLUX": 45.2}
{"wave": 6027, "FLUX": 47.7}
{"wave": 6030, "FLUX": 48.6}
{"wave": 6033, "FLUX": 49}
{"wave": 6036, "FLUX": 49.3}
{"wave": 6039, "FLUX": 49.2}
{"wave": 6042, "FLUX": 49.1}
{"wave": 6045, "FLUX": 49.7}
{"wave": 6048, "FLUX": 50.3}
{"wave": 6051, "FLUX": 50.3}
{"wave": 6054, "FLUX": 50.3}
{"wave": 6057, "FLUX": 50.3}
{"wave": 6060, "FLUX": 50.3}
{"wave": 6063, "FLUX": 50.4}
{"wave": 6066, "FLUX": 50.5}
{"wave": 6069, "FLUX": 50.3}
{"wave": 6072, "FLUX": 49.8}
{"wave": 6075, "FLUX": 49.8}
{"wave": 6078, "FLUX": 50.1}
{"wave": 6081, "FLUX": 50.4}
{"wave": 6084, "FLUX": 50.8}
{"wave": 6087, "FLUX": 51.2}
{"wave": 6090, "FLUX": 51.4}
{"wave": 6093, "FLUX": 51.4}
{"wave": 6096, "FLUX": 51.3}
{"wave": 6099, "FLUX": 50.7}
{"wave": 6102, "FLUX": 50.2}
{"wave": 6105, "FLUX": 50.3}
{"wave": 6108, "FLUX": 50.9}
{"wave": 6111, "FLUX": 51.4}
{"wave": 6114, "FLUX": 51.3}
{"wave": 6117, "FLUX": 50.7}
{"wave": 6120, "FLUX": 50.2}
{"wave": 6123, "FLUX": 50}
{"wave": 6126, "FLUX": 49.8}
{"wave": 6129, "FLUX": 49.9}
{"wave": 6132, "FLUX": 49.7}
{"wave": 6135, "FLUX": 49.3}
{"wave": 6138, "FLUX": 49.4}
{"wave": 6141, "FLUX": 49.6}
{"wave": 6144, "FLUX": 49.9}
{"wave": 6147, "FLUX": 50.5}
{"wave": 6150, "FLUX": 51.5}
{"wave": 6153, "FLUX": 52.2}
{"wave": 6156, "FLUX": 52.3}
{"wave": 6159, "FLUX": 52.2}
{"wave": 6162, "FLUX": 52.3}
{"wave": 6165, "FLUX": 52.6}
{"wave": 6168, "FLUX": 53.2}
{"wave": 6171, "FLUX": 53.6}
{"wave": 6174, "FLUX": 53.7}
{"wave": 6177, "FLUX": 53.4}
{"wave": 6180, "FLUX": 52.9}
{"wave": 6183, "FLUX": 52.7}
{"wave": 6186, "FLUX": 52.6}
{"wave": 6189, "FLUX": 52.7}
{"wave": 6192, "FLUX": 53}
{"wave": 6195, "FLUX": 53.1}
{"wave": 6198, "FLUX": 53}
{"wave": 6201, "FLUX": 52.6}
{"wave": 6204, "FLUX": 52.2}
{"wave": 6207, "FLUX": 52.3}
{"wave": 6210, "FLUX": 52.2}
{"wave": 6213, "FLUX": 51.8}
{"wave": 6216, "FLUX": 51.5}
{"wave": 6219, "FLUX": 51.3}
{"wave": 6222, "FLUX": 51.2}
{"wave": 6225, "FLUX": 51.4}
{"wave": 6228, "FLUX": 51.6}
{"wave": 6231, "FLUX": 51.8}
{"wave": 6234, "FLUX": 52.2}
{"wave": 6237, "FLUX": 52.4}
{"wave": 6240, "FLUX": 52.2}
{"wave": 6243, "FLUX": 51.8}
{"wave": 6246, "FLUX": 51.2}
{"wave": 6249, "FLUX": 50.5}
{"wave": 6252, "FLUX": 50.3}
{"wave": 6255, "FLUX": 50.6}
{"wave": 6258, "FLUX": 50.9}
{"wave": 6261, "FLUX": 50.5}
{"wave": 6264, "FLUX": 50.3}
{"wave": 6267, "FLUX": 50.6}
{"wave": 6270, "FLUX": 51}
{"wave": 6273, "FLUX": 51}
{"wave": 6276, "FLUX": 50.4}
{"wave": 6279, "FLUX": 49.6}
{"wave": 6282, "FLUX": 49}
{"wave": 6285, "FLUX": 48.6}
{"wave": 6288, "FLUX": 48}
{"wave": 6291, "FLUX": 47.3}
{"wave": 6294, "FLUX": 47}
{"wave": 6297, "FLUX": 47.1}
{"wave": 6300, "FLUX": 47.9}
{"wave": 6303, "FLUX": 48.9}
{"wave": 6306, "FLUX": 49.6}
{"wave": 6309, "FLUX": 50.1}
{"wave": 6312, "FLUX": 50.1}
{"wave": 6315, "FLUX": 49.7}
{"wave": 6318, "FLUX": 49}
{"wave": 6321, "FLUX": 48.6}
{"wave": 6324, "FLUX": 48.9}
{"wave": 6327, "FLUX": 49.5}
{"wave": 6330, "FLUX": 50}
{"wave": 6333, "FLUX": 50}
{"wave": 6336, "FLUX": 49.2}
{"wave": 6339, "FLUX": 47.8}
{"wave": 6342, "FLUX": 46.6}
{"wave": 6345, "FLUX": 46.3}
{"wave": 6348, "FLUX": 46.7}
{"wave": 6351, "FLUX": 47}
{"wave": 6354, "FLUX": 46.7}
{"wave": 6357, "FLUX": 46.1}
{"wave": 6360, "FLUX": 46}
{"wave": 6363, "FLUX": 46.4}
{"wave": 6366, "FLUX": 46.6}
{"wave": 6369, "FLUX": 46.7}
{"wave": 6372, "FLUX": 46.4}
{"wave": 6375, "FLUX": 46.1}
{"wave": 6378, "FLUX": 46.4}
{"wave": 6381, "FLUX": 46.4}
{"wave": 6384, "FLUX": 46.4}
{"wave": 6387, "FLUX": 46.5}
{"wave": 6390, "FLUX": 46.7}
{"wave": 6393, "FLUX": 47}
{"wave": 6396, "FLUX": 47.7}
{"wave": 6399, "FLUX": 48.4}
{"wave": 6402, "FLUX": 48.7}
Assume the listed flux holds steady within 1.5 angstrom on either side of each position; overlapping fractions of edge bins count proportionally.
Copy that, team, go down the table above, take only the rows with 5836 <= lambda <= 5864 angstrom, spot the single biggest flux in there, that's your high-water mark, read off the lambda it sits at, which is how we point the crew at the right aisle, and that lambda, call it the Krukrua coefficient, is 5850 angstrom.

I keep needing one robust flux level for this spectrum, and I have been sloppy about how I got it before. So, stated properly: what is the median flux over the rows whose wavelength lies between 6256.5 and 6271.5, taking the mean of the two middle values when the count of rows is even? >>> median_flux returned 50.6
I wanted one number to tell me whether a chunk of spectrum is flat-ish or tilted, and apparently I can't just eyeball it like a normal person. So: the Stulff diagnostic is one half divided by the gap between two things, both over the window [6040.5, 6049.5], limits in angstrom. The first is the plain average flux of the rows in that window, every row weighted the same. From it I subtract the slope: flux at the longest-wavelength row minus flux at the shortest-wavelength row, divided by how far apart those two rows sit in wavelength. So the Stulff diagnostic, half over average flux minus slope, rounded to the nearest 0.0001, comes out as 0.0101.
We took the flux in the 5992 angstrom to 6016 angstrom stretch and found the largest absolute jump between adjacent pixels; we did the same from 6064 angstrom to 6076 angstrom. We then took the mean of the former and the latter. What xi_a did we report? 1.80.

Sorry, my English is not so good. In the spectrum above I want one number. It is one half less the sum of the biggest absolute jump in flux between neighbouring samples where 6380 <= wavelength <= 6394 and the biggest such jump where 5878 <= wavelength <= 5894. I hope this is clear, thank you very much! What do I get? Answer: -0.7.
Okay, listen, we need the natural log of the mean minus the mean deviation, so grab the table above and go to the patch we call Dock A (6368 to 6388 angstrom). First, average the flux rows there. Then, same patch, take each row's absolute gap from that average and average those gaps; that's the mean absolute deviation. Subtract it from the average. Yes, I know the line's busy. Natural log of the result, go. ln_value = 3.84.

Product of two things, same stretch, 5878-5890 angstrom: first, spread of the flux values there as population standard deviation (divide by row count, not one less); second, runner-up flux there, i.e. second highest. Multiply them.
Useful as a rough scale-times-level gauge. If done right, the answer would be 35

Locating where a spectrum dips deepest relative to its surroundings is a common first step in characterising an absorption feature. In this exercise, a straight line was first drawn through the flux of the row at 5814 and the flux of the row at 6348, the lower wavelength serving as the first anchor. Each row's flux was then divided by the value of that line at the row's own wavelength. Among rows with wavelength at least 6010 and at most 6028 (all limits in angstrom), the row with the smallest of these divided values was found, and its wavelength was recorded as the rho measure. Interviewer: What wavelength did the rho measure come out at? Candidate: 6015 angstrom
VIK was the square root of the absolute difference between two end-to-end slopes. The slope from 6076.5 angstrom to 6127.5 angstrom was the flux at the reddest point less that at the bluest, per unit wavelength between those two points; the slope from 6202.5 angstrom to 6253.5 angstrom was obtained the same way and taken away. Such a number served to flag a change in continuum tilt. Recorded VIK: 0.183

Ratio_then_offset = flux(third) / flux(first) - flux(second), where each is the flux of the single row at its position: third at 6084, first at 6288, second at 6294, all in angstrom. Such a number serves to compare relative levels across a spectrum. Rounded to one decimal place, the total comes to -45.9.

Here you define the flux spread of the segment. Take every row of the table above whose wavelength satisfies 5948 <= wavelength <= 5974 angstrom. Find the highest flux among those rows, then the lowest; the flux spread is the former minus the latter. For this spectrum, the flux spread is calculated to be 3.3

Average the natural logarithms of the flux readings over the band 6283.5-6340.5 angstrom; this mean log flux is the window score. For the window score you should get 3.89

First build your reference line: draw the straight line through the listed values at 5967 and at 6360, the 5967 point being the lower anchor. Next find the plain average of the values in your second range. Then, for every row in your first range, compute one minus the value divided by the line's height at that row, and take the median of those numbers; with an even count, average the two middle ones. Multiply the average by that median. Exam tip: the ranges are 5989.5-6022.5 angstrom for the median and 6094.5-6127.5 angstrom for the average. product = 9.7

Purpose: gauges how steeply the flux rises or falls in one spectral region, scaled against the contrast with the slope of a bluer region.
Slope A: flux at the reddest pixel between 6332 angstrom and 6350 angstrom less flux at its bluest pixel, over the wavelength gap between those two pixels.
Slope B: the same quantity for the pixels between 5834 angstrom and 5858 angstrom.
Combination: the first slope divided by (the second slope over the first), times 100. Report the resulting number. 113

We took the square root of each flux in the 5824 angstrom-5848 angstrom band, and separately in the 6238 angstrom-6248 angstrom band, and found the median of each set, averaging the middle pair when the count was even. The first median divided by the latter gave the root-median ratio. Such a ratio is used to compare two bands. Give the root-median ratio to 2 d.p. 1.00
